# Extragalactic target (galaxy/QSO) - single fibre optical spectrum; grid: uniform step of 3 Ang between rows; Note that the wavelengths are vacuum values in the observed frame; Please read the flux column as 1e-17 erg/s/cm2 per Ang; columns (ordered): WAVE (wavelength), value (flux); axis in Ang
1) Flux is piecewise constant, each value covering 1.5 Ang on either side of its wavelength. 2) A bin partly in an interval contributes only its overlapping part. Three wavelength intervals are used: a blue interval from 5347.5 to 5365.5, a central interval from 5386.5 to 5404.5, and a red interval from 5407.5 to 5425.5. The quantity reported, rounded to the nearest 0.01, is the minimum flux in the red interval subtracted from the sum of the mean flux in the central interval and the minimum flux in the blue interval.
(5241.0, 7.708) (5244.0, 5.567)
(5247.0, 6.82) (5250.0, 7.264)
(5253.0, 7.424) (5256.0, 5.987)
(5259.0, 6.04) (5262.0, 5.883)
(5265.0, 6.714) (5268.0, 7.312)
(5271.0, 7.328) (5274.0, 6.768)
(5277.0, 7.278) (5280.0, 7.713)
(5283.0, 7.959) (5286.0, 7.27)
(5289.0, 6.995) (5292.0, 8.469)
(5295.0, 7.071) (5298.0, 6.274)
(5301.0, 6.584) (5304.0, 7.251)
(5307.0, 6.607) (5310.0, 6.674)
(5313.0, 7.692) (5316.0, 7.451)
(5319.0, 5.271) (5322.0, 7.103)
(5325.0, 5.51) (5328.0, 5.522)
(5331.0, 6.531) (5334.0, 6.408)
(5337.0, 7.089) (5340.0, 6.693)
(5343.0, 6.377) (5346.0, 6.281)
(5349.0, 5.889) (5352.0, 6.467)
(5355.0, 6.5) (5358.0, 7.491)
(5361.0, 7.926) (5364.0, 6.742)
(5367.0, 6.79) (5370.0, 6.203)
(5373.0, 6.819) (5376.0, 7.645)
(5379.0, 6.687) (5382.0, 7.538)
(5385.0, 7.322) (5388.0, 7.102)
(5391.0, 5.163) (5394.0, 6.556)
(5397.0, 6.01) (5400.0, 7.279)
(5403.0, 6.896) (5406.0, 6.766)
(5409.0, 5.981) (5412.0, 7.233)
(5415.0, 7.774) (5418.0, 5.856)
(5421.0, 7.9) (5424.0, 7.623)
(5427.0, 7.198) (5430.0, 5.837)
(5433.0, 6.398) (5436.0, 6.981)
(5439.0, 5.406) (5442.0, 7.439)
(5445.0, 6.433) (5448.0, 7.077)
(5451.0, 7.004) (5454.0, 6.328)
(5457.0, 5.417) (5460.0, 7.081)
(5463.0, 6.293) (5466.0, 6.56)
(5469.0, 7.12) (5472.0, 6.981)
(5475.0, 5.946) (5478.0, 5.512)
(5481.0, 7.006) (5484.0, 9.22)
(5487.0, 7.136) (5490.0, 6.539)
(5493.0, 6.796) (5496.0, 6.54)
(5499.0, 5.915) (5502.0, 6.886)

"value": 6.53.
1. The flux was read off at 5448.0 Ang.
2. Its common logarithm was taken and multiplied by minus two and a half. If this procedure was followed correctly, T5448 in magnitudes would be -2.12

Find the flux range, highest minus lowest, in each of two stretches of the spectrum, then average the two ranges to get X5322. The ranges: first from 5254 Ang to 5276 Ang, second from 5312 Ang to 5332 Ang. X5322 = 1.9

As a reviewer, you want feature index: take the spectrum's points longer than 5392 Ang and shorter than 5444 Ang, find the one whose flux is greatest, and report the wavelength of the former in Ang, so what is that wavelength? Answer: 5421.0 Ang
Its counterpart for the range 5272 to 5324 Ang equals 5292.0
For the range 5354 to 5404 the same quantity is 5361.0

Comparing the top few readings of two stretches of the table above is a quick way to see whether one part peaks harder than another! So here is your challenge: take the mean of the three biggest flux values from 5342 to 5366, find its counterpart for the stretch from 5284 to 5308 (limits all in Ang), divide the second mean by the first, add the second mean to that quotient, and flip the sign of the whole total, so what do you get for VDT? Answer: -8.7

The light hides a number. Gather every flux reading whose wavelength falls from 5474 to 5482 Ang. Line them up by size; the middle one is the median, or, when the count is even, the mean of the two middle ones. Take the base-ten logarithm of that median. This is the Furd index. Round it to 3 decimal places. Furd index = 0.774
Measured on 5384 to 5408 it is 0.834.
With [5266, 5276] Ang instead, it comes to 0.864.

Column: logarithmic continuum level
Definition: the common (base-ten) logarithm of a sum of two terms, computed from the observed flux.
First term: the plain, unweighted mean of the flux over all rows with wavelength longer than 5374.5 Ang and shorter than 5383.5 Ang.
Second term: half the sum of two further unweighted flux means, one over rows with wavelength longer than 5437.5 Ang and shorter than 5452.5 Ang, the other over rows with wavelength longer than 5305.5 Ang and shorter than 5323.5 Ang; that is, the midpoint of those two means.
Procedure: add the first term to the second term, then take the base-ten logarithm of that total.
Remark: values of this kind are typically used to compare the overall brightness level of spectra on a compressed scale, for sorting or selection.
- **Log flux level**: 1.15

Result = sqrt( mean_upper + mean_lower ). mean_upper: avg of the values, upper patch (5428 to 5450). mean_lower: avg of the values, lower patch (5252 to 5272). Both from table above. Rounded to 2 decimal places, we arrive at 3.63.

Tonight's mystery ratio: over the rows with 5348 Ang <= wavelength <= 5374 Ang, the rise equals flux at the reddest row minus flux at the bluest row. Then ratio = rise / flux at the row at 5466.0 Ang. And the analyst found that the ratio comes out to 0.14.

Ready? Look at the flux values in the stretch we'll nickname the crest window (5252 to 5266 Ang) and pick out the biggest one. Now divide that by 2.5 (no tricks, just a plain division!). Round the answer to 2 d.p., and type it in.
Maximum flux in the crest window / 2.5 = 2.97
